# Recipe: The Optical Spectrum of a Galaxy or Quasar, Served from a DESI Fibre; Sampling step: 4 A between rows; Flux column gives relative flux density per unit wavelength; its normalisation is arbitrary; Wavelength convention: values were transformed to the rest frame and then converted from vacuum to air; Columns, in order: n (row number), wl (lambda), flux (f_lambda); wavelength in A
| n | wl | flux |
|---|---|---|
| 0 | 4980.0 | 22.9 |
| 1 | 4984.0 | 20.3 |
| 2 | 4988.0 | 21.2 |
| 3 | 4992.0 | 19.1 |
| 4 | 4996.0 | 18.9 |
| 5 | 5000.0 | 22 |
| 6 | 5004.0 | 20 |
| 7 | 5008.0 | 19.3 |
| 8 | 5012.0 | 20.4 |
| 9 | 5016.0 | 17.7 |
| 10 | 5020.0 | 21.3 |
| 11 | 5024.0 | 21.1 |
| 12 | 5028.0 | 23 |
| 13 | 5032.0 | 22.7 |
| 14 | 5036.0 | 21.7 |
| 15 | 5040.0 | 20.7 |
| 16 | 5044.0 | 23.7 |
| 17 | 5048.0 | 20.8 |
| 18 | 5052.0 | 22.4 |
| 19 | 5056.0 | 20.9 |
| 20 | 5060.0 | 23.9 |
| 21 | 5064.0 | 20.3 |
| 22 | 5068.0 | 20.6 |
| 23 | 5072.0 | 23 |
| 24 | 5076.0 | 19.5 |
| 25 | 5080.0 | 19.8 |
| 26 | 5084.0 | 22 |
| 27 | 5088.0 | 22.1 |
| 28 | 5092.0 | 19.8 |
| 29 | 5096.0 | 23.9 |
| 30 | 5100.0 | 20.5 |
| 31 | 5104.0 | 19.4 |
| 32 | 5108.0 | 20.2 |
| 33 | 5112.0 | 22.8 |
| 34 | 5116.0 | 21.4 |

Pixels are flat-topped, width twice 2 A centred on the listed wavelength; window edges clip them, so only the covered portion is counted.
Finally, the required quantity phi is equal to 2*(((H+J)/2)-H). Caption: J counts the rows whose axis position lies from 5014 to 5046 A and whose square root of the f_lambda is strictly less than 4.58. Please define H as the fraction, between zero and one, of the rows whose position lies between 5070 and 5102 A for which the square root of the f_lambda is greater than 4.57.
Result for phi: 1.5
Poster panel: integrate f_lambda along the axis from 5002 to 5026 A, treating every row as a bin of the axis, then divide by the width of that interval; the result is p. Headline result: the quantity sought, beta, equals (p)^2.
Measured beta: 399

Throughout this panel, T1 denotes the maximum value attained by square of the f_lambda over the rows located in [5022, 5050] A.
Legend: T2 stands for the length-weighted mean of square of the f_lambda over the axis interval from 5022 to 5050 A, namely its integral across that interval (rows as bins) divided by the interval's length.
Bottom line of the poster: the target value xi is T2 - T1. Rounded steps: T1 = 562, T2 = 483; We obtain -78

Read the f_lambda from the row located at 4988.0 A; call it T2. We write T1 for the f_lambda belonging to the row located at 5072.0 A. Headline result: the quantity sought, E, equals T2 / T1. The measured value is 0.92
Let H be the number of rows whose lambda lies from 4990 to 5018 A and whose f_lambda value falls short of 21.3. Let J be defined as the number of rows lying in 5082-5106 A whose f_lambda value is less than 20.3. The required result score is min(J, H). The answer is 2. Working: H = 6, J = 2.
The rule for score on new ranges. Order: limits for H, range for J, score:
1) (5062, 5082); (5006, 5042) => 2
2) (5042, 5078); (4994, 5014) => 3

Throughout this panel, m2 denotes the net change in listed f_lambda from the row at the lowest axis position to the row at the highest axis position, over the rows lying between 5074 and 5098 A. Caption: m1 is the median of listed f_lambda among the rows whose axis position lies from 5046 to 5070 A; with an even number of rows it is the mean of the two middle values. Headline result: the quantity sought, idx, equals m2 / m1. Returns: 0.21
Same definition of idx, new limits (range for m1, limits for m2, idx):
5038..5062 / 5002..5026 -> 0.05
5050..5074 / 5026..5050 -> -0.10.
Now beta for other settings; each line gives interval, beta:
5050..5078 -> 463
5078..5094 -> 438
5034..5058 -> 471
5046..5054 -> 467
